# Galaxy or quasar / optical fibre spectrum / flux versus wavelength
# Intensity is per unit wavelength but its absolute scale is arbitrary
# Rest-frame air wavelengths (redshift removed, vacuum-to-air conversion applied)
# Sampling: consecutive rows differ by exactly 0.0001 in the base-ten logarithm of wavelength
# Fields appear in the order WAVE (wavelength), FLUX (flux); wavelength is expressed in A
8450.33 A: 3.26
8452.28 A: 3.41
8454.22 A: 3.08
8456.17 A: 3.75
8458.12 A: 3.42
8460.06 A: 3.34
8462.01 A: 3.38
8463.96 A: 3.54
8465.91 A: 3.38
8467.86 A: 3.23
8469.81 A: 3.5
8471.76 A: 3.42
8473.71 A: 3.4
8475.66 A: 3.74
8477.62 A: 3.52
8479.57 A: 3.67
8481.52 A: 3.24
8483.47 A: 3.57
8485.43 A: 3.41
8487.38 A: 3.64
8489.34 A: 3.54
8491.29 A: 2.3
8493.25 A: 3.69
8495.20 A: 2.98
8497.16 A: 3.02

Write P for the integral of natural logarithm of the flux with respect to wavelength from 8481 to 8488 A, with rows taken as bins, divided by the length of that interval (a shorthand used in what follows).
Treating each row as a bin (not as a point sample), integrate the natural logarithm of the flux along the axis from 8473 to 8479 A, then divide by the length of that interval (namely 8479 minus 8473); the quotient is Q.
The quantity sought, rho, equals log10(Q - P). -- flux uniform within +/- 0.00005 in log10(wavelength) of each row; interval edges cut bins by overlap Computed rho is -1.6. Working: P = 1.24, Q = 1.27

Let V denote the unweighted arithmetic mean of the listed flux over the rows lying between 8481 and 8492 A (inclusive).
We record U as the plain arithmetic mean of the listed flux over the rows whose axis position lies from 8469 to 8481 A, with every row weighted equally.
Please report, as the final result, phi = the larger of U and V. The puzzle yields 3.54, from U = 3.54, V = 3.28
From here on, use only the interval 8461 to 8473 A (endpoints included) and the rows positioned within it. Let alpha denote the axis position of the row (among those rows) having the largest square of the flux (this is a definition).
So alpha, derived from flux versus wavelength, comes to 8463.96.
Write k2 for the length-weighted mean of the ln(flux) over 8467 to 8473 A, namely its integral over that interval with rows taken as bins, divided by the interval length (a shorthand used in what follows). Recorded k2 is 1.22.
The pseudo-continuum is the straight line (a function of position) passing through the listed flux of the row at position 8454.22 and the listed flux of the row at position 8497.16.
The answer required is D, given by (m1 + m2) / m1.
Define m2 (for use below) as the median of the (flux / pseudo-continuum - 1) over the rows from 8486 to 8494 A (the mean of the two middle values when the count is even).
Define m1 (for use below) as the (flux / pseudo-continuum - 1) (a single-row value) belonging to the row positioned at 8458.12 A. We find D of 2.6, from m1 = 0.11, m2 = 0.184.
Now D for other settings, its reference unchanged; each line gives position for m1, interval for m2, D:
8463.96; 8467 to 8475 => 1.8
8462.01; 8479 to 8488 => 2.7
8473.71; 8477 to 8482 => 2.4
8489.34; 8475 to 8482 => 2.1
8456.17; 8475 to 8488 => 1.8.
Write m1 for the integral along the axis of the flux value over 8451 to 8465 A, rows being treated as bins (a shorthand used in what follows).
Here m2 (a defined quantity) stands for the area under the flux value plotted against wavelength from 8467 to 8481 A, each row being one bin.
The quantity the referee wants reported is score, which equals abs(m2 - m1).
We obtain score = 1.1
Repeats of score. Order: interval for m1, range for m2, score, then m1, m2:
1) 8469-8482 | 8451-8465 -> 2.2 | 45.6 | 47.8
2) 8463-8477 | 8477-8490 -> 2.8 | 48.4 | 45.7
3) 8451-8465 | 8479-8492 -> 4.2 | 47.8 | 43.6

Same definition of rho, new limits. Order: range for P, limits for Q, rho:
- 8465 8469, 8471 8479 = -1.2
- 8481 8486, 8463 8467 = -2.0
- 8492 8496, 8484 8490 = -1.1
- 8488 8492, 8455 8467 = -0.8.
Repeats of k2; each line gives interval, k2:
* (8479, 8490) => 1.25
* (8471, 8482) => 1.25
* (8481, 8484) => 1.23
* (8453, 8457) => 1.22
